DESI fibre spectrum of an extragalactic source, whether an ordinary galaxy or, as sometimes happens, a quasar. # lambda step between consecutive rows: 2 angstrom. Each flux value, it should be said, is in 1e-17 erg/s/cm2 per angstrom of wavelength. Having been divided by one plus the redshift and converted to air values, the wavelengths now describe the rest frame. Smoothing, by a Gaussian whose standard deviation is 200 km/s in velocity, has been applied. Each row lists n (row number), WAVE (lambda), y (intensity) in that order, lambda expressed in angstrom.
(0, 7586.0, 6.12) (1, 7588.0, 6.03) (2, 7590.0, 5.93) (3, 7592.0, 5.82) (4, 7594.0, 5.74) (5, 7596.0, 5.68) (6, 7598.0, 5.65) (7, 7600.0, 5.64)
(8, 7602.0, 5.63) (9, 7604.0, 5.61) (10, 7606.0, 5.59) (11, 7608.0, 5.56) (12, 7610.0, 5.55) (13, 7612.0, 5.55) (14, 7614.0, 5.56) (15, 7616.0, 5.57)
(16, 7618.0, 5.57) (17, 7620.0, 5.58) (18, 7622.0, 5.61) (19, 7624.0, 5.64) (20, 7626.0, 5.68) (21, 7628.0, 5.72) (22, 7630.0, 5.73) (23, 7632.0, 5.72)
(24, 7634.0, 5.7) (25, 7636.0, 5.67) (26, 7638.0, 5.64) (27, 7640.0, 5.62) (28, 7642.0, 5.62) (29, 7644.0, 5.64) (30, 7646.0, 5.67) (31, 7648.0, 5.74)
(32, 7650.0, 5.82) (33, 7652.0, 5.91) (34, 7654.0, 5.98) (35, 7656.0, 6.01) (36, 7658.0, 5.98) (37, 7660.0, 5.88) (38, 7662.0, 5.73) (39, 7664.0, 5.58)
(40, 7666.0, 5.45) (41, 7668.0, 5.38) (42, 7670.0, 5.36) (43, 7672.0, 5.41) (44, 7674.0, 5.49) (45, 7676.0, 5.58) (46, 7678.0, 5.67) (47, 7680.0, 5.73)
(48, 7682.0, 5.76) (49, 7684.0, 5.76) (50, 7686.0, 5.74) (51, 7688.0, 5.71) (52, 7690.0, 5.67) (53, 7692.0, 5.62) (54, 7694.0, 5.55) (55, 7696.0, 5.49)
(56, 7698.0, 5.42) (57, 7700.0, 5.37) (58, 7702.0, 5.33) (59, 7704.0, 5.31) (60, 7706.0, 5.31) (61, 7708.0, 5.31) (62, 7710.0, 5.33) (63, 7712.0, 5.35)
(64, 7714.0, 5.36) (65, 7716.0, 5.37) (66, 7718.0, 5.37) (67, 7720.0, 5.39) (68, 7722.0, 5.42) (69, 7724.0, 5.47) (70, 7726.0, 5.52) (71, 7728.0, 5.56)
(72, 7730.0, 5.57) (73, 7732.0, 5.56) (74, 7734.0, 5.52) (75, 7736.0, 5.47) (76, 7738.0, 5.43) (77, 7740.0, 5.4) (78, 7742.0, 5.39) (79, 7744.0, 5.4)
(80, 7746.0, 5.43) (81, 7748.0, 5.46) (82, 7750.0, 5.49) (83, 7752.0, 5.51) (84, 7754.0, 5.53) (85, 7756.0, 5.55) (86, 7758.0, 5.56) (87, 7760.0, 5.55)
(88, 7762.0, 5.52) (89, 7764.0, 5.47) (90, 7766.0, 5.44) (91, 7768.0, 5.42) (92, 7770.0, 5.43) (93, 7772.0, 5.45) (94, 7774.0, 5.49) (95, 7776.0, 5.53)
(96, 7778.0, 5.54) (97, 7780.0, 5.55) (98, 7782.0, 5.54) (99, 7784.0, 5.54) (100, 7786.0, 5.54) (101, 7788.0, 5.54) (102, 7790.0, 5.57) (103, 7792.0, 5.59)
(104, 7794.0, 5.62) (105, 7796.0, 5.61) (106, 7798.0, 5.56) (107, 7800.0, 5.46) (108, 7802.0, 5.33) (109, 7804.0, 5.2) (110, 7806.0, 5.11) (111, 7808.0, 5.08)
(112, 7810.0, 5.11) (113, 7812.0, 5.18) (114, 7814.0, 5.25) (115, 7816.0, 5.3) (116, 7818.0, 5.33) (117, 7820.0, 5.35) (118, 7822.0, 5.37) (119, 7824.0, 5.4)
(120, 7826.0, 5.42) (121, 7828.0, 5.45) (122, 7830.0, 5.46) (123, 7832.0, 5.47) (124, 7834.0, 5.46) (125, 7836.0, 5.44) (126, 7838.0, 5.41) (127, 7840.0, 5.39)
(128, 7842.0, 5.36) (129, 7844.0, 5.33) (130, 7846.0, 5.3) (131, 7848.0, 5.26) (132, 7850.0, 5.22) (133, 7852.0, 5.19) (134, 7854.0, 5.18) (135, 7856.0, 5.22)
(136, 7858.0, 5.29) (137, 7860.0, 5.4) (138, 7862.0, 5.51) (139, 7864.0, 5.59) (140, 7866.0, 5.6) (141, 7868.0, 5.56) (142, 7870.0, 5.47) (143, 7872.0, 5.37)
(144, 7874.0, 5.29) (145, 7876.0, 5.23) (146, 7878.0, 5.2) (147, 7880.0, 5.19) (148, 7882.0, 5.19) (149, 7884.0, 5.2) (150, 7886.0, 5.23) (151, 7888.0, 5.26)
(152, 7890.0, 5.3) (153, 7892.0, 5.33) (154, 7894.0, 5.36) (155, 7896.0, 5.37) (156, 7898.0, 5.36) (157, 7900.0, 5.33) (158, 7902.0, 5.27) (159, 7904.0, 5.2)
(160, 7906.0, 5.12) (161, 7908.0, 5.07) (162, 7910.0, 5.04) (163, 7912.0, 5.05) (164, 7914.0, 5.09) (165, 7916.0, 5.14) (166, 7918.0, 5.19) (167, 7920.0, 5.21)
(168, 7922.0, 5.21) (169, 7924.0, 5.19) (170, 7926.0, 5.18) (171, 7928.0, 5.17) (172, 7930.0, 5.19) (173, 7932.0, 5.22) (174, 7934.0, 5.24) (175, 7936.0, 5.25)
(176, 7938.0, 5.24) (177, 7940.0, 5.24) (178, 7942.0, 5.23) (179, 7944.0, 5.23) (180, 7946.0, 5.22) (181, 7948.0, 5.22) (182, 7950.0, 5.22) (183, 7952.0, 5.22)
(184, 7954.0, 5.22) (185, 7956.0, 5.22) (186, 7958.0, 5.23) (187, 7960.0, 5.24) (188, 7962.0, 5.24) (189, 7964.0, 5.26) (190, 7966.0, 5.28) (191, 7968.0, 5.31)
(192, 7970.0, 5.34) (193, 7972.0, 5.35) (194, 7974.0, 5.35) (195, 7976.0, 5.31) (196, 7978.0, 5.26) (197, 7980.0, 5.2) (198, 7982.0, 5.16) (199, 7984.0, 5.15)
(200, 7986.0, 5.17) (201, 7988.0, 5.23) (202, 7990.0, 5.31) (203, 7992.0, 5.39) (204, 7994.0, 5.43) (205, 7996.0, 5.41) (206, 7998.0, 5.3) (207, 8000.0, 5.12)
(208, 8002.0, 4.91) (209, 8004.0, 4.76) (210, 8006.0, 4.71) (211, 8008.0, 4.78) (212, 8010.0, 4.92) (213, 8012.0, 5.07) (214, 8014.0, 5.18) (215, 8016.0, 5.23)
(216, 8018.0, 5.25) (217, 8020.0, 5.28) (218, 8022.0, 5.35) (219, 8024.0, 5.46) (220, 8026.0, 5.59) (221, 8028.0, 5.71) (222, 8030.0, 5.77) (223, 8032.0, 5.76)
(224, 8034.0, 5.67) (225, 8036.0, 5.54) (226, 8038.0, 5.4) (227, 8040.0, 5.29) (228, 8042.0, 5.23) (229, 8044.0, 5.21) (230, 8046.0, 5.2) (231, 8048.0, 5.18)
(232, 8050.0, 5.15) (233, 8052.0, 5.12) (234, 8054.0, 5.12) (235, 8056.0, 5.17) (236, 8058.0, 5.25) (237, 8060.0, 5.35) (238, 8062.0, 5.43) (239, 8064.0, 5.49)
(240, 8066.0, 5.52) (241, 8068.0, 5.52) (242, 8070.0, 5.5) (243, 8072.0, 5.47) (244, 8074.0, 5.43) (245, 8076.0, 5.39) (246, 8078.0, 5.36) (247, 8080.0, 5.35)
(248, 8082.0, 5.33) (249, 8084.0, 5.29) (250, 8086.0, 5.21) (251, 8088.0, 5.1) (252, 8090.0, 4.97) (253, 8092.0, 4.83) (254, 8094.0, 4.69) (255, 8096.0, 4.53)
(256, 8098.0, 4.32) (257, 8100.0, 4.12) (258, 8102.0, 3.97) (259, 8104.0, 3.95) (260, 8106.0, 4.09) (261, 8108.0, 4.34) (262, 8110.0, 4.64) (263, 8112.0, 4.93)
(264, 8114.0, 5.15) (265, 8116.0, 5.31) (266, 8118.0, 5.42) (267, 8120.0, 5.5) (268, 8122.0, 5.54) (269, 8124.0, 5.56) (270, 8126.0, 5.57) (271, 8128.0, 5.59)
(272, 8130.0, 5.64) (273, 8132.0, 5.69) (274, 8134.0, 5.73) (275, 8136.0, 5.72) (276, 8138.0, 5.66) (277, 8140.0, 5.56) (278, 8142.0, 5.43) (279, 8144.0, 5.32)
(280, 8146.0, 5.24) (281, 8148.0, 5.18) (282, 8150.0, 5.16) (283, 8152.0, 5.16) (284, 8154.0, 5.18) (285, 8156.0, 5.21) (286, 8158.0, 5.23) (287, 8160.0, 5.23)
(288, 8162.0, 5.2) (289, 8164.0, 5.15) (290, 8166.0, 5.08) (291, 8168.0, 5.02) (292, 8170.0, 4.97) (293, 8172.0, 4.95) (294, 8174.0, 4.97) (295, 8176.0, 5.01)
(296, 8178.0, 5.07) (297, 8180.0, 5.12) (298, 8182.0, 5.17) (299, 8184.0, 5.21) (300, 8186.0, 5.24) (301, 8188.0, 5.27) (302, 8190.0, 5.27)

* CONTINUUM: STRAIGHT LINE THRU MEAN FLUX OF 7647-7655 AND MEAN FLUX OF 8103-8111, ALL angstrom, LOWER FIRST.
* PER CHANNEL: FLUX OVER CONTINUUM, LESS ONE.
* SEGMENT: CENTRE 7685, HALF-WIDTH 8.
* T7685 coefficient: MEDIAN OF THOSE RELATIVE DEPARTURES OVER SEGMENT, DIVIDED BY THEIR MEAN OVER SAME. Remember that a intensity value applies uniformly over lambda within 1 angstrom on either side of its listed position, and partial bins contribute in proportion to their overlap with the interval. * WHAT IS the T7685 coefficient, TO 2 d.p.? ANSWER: 0.74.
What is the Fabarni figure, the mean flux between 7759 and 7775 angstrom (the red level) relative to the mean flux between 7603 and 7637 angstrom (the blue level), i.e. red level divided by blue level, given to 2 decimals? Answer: 0.97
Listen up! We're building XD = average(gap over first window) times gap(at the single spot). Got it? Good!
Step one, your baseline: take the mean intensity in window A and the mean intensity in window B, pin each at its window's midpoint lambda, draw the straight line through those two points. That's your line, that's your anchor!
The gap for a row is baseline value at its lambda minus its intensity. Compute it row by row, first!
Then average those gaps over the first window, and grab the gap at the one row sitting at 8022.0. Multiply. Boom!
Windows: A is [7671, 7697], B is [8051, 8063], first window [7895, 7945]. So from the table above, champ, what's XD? -0.013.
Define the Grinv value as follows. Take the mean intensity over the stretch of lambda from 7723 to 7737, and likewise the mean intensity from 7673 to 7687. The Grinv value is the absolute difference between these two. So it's 0.15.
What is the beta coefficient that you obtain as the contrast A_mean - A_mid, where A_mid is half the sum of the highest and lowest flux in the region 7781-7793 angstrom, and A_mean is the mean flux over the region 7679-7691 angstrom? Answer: 0.16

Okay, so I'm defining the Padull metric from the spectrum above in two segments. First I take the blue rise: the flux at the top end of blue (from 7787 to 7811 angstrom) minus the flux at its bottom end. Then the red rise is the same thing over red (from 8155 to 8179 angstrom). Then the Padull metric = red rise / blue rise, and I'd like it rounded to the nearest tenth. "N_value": 0.3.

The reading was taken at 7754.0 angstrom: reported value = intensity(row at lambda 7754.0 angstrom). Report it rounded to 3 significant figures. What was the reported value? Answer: 5.53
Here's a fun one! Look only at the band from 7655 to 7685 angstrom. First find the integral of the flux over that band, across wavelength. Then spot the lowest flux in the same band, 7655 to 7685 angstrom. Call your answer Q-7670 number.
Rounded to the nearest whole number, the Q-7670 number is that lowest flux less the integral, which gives -164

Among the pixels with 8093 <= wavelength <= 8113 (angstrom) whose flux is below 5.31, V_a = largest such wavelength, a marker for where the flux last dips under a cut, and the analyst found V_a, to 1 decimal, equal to 8112.0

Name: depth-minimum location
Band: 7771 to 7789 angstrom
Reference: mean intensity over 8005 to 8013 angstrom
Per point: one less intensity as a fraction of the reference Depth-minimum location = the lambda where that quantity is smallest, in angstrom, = 7780.0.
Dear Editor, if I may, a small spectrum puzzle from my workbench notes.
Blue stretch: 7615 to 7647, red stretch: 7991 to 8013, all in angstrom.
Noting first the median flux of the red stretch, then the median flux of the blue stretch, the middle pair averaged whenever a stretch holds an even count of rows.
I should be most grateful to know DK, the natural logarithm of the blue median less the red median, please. -0.56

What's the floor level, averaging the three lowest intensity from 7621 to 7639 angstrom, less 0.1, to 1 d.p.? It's 5.5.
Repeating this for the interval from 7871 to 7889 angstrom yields 5.1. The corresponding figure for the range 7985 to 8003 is 5.0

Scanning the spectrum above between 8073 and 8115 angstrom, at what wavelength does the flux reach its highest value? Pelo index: 8074.0 angstrom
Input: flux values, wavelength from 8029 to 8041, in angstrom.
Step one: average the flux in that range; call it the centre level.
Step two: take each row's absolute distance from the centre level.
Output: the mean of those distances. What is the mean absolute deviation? 0.16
